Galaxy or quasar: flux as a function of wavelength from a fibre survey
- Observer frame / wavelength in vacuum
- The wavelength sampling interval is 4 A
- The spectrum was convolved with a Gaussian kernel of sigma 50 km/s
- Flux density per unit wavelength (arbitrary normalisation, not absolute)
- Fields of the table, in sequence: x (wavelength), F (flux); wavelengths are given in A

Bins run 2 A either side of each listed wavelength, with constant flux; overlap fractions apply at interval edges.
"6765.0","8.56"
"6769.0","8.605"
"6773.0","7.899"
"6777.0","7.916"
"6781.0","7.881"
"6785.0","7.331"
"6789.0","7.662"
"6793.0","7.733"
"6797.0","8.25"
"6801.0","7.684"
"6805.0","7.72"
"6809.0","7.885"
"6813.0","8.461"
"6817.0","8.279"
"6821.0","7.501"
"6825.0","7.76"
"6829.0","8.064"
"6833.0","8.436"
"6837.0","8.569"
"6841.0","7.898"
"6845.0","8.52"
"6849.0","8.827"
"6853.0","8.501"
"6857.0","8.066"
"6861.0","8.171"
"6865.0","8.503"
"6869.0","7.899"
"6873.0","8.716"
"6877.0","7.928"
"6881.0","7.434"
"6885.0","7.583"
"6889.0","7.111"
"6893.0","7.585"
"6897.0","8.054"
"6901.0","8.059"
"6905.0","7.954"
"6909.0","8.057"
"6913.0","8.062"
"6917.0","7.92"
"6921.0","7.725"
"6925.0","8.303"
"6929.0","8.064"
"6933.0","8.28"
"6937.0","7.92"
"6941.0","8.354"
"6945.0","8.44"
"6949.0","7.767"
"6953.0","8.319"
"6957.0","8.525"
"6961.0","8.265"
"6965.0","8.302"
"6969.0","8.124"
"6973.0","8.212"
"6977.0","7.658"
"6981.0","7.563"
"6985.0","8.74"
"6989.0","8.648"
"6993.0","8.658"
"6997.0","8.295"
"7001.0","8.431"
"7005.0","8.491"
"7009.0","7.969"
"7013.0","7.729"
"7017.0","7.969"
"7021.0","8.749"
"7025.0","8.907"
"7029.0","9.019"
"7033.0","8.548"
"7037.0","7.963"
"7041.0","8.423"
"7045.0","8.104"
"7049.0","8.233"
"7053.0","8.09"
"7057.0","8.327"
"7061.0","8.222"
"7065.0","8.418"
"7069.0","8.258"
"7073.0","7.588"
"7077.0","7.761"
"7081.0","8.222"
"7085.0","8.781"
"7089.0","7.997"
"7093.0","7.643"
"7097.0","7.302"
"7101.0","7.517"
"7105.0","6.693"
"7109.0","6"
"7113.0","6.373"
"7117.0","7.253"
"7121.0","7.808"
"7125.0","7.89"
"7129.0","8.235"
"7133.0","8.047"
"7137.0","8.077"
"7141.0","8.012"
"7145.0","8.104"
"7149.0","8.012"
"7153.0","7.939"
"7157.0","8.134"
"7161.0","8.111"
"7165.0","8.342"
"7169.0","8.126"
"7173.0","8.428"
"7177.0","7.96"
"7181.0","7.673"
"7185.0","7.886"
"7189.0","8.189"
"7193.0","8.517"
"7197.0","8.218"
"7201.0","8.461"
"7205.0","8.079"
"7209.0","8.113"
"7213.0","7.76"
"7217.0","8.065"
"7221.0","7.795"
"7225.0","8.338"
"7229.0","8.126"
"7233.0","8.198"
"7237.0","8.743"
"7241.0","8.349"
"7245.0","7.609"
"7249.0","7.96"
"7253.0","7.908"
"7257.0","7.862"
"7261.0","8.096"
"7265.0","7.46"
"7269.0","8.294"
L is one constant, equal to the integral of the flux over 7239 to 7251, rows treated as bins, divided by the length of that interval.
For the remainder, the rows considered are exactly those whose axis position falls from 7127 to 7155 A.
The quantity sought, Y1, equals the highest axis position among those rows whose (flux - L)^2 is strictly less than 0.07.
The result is 7153.0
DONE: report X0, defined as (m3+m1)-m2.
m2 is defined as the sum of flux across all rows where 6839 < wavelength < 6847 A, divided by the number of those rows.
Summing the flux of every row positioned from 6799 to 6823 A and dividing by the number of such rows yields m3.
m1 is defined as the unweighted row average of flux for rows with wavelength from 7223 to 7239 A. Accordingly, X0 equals 8.06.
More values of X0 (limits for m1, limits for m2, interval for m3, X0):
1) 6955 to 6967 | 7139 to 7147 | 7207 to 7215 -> 8.24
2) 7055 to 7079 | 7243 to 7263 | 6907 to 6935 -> 8.27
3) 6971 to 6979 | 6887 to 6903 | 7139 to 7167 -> 8.33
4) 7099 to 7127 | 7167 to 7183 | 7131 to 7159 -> 7.08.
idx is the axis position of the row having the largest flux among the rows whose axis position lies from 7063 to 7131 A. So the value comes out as 7085.0 A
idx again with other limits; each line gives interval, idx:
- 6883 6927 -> 6925.0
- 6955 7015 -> 6985.0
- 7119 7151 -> 7129.0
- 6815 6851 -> 6849.0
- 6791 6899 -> 6849.0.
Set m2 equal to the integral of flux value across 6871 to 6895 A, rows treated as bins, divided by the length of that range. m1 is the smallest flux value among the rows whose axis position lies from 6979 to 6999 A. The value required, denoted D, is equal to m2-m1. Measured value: 0.16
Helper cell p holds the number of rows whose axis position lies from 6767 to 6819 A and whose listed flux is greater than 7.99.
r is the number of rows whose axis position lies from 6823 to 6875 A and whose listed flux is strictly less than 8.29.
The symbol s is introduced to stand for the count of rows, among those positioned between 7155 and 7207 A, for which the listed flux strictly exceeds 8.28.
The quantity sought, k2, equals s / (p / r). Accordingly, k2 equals 6.0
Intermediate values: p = 4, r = 6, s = 4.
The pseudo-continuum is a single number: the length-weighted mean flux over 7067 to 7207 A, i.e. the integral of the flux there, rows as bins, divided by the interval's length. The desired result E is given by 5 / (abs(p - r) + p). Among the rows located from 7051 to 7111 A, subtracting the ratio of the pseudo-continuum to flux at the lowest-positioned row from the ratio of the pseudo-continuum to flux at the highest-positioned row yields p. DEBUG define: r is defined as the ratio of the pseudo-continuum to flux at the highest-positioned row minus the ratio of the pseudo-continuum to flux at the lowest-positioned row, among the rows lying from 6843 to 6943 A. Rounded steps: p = 0.34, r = 0.02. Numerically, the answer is 8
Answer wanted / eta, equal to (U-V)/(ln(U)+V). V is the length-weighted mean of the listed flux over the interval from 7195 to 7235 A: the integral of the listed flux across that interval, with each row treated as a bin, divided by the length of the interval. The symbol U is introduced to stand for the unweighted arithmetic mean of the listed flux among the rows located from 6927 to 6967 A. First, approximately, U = 8.22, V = 8.12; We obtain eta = 0.011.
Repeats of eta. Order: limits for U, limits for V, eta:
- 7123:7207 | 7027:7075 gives -0.014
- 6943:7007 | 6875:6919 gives 0.049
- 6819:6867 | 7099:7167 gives 0.057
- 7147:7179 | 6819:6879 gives -0.009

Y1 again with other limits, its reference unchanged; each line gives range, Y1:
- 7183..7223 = 7221.0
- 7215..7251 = 7249.0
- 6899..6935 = 6929.0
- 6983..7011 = 7009.0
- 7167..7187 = 7185.0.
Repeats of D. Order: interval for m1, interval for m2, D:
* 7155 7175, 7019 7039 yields 0.53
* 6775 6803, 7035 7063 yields 0.86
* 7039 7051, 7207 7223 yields -0.17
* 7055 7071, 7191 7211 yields 0.06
